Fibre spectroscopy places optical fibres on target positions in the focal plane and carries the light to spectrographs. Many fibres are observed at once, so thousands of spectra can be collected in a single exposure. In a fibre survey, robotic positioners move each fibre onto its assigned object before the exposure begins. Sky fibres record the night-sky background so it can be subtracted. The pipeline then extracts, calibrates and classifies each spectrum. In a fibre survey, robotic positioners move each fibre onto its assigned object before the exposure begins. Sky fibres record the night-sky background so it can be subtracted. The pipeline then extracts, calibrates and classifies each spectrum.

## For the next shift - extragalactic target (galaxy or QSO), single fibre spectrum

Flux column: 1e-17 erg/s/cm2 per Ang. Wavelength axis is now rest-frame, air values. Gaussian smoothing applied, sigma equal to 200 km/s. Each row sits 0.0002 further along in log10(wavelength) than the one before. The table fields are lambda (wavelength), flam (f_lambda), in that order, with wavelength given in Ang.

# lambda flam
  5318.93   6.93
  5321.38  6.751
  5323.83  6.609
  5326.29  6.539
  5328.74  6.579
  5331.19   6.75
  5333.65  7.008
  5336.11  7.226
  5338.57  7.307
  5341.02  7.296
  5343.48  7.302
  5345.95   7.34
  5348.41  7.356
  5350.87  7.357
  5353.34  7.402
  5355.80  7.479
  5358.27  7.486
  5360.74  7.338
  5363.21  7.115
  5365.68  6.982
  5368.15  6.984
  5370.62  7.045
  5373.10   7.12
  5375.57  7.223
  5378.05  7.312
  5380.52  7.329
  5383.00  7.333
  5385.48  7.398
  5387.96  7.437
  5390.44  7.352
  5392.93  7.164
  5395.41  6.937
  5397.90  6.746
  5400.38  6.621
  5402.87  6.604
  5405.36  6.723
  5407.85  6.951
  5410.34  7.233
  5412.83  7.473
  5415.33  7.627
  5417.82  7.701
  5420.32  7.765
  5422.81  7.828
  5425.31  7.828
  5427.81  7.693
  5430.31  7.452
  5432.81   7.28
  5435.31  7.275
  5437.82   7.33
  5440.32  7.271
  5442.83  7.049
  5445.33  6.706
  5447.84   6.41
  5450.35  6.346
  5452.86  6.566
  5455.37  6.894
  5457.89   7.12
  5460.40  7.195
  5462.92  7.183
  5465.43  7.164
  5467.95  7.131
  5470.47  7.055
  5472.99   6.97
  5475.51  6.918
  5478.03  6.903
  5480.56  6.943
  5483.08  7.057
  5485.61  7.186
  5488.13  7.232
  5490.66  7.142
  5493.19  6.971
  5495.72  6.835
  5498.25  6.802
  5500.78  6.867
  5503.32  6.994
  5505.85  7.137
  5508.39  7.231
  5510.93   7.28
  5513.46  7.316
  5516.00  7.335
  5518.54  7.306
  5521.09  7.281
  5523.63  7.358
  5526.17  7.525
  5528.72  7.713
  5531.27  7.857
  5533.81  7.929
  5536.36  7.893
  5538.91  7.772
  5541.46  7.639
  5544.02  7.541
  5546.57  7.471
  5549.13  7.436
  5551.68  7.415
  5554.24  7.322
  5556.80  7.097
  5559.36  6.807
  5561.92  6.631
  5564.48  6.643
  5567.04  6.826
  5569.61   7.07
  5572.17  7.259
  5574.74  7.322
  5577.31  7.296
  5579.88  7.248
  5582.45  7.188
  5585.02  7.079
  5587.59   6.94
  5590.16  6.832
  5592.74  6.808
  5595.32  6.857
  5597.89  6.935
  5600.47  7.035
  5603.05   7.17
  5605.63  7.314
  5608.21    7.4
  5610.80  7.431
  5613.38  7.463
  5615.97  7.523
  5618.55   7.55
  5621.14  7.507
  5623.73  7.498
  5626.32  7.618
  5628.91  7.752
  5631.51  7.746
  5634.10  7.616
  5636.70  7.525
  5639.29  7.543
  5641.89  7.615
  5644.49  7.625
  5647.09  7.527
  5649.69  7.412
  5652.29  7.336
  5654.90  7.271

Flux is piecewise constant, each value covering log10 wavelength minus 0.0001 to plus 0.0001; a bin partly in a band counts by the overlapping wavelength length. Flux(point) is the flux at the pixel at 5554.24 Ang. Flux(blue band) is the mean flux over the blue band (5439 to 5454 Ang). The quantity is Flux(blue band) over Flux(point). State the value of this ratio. 0.92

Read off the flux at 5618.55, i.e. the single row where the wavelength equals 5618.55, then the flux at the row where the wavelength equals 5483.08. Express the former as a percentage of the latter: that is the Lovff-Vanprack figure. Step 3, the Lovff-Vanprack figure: 107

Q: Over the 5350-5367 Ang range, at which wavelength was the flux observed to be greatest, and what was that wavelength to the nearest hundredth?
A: 5358.27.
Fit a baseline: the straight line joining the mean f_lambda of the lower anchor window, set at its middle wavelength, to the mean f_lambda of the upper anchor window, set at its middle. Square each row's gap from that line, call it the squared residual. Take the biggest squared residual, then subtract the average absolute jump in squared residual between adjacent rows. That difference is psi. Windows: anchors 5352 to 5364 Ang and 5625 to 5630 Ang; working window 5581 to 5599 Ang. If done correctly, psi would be 0.58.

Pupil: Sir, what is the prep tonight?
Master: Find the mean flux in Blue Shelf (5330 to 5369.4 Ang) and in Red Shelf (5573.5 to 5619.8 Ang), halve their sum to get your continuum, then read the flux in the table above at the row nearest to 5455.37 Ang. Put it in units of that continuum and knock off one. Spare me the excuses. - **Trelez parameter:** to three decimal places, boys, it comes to -0.044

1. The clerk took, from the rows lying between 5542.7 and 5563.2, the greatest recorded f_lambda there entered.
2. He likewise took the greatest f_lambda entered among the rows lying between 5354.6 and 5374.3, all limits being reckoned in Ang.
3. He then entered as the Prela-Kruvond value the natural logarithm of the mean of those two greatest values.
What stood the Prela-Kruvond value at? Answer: 2.02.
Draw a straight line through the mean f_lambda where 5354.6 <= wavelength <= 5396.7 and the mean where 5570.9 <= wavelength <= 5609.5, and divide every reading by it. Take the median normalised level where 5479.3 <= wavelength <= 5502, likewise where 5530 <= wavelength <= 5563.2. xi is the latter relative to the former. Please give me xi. 1.076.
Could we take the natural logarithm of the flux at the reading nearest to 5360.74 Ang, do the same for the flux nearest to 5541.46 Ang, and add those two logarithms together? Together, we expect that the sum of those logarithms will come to 4.03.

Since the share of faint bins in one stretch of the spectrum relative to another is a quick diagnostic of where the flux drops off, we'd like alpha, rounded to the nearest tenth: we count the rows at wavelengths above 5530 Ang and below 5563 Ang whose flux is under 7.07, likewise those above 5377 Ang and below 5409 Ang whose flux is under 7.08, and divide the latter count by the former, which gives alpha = 3.0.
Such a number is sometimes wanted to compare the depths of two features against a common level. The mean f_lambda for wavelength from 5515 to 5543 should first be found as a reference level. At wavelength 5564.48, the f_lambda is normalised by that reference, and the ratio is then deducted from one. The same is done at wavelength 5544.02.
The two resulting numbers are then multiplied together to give 0.0010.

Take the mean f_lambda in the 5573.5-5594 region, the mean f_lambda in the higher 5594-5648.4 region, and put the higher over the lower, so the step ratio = 1.05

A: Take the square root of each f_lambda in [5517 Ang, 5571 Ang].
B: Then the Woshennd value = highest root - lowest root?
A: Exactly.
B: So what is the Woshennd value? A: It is 0.24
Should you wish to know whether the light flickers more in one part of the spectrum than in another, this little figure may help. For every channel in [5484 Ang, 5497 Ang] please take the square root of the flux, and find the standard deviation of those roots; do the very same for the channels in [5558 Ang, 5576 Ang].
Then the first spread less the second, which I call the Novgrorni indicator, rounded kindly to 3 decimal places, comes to -0.022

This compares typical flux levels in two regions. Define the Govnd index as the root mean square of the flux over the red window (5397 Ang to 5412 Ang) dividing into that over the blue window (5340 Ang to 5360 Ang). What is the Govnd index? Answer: 1.08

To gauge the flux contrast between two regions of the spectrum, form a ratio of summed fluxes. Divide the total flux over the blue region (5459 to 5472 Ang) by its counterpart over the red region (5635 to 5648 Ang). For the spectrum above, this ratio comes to 0.94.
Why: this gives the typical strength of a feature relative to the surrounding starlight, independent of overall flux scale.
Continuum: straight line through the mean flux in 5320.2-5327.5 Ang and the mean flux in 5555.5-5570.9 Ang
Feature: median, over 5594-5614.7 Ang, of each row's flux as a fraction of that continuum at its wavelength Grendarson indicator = 1.052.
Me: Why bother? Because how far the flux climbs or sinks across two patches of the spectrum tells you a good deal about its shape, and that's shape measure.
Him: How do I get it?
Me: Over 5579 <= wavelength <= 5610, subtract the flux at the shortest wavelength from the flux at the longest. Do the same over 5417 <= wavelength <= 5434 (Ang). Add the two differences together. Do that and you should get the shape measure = -0.27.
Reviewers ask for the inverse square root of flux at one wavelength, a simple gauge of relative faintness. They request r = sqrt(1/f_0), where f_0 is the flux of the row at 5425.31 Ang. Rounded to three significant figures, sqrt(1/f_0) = 0.357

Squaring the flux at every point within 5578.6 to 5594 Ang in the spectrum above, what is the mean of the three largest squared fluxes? 51.4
